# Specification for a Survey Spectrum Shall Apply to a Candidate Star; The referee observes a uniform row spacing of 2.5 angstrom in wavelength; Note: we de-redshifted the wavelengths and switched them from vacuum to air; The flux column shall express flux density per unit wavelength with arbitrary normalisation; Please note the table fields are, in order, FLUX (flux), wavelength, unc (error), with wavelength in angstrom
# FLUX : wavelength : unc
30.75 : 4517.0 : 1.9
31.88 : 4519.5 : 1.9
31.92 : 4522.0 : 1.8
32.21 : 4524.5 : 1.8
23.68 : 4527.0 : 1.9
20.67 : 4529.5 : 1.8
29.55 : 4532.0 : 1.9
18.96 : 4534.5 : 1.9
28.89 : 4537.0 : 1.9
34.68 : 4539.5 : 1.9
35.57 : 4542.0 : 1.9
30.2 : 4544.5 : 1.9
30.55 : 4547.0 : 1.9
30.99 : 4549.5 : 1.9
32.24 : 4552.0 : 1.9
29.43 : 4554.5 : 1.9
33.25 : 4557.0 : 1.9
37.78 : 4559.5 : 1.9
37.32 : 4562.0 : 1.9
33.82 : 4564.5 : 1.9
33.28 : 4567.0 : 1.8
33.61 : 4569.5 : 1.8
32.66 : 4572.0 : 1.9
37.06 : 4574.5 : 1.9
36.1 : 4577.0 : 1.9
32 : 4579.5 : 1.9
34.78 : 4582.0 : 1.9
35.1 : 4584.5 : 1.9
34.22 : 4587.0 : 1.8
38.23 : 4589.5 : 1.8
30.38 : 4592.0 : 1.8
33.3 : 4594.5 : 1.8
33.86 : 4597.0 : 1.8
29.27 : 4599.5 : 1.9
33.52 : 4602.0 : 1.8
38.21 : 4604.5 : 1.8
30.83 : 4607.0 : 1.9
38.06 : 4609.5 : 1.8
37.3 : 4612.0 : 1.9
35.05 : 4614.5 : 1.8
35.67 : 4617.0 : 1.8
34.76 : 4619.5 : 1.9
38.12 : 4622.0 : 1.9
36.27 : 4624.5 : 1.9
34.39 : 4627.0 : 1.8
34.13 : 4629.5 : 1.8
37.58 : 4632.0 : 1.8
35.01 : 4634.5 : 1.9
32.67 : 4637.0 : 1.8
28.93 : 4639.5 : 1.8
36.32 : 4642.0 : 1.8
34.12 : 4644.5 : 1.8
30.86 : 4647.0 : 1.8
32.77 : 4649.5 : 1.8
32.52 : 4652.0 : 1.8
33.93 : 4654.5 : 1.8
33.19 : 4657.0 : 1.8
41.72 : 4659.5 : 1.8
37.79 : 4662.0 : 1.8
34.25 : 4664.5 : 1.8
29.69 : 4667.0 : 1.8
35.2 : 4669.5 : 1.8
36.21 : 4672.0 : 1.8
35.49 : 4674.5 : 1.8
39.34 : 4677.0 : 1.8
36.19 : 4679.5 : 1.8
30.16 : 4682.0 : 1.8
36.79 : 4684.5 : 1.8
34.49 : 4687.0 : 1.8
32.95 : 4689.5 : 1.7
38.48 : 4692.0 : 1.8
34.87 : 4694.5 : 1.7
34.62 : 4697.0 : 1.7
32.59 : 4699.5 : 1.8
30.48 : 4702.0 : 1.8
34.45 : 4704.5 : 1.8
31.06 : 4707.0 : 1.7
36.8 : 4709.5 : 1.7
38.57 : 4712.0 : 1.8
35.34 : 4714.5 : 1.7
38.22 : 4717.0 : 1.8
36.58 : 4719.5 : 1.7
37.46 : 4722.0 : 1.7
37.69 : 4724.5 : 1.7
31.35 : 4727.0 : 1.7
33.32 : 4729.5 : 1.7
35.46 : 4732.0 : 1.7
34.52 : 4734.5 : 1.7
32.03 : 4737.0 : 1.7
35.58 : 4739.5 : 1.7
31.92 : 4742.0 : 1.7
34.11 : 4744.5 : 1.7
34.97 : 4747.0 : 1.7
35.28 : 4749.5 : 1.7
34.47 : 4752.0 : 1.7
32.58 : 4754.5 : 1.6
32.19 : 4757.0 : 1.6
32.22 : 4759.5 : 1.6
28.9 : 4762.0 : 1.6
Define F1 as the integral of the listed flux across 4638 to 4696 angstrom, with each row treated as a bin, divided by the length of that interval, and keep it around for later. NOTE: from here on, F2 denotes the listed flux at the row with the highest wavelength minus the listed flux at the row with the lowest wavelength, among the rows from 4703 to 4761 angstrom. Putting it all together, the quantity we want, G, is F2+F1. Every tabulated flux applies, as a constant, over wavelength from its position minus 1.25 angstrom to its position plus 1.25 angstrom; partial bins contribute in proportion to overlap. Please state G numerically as 32.4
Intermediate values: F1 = 34.6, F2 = -2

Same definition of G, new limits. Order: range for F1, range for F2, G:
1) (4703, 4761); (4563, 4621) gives 35.5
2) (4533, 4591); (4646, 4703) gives 32.7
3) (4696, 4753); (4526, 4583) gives 45.7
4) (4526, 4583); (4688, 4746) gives 32.8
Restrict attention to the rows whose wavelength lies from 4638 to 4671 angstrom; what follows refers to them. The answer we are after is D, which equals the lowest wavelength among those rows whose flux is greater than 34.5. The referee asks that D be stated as 4642.0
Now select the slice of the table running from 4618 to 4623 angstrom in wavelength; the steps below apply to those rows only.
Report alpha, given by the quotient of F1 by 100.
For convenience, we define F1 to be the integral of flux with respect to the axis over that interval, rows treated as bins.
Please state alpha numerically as 1.82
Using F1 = 181.6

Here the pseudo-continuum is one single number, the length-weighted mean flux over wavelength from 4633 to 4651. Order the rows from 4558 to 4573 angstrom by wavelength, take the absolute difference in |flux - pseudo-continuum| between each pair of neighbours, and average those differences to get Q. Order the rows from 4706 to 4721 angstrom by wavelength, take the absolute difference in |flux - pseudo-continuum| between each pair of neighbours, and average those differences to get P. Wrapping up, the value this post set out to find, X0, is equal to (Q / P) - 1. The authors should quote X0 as -0.55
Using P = 2.3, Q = 1.0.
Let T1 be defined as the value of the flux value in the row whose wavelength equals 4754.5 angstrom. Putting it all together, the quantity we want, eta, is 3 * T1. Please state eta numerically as 98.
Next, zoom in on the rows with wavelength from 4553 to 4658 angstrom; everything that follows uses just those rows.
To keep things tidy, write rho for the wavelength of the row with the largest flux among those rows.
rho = 4589.5 angstrom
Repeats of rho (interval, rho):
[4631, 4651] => 4632.0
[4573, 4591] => 4589.5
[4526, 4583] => 4559.5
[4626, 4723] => 4659.5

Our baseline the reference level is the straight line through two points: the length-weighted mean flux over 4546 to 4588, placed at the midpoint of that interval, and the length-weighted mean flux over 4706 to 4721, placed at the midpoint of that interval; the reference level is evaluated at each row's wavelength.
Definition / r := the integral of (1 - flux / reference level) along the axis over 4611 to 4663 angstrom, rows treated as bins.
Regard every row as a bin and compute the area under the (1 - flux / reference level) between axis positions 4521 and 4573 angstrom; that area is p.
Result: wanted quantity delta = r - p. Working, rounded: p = 3.9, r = 0.1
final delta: -4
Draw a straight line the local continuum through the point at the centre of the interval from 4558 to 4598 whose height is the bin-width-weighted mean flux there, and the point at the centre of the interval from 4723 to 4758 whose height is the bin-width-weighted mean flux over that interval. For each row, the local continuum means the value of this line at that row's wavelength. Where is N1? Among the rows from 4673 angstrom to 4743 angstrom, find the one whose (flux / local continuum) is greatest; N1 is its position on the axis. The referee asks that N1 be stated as 4677.0 angstrom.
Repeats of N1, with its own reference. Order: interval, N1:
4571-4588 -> 4574.5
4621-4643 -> 4622.0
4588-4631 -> 4604.5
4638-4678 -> 4659.5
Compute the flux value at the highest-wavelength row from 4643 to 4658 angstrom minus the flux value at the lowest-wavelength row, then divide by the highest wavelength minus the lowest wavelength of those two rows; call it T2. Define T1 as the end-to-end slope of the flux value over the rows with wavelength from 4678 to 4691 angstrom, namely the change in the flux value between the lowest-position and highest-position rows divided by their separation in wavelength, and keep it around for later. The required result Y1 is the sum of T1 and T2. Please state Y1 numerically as -0.4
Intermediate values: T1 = -0.32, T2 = -0.07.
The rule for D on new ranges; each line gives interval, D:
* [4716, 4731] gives 4717.0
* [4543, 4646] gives 4559.5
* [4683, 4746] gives 4684.5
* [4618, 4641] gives 4619.5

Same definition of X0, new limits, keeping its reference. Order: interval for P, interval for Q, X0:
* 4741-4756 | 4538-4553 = 0.06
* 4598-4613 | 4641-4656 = -0.60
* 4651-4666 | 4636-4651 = -0.44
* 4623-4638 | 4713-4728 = -0.12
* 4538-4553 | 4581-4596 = 2.18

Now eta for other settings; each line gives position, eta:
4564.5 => 101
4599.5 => 88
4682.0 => 90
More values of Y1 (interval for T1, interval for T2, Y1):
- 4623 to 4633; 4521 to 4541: 0.3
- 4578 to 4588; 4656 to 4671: 0.5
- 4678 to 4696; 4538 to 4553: -0.3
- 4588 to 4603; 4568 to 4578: 0.0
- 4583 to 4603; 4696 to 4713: 0.2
